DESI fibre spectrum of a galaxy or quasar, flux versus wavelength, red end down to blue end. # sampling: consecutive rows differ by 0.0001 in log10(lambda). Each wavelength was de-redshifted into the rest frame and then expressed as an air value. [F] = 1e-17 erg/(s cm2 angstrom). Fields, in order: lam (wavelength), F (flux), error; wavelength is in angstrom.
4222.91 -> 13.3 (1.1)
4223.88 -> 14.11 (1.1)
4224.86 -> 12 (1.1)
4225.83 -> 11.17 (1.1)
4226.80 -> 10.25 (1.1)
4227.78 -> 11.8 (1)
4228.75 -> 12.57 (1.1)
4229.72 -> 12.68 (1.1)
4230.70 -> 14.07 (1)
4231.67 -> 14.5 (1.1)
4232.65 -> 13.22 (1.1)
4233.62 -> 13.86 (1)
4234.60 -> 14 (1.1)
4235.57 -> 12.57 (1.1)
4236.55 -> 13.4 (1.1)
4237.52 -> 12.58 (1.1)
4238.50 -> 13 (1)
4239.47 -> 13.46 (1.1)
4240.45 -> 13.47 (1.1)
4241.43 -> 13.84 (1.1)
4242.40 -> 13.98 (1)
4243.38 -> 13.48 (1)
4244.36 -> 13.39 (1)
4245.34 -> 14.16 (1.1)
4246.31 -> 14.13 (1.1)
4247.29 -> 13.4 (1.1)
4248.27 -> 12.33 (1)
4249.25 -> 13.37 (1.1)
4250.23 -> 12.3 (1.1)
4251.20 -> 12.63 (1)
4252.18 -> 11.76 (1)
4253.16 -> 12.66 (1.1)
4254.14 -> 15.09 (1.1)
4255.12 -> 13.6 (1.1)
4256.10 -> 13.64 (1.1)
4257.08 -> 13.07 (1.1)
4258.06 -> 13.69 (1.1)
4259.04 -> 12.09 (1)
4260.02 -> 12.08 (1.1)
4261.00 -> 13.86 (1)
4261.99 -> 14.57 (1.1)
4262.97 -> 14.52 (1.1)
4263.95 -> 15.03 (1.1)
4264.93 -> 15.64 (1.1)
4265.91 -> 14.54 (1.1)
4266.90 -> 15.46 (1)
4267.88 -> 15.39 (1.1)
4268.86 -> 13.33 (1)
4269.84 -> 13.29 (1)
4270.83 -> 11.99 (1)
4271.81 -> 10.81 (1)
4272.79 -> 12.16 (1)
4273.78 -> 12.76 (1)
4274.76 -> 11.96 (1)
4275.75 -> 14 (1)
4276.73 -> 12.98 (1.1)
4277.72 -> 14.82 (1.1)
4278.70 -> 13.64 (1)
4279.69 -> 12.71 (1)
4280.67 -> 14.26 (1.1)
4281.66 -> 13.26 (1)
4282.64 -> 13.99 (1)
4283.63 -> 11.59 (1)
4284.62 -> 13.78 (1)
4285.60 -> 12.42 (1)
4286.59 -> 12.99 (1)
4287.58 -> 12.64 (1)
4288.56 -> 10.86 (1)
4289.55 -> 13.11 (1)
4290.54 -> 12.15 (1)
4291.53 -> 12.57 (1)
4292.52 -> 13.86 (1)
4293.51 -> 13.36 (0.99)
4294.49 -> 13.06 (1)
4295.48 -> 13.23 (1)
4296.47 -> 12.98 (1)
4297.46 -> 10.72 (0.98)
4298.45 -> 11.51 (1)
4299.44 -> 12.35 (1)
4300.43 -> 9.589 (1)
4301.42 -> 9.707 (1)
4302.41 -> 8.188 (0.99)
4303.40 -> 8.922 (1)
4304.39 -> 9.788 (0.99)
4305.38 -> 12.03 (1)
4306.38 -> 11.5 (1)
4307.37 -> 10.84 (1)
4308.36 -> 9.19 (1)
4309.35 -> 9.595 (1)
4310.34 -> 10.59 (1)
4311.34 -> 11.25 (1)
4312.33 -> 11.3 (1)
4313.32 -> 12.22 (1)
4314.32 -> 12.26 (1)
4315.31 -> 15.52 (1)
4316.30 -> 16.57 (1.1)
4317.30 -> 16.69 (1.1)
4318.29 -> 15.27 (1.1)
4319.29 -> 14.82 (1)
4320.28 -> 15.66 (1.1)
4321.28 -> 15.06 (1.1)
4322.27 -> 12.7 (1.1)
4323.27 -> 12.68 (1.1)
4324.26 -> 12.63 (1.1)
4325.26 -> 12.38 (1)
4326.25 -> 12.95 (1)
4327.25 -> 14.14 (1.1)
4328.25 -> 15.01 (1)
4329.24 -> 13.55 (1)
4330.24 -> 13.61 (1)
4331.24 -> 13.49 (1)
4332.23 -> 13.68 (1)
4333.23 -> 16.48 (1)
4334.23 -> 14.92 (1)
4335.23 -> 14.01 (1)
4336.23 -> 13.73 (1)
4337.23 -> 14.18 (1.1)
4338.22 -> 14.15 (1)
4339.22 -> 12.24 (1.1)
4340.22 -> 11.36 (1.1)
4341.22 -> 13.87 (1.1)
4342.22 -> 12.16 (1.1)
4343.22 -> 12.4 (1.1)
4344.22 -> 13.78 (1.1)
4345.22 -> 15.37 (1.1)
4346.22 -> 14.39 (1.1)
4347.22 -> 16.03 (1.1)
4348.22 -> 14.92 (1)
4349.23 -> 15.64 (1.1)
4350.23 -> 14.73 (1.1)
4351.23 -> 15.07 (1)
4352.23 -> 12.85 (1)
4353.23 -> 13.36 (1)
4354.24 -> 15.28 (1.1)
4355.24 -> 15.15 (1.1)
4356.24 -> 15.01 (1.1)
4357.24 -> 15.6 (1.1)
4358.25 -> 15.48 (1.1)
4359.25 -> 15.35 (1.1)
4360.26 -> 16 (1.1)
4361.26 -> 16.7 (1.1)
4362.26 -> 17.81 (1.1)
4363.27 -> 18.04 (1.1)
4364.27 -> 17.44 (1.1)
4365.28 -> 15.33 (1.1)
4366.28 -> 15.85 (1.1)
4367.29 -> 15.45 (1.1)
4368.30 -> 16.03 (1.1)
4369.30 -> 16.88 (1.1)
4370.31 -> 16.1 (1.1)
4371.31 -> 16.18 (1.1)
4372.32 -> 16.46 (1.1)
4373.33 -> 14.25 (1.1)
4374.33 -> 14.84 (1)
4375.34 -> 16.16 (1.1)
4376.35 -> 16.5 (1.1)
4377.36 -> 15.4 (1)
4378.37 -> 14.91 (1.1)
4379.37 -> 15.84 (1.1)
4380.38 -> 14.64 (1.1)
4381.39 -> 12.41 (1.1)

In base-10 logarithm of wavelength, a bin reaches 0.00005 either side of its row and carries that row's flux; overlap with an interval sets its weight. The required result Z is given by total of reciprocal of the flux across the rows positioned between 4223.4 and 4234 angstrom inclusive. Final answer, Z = 0.87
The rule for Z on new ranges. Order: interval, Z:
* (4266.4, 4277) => 0.85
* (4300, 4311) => 1.11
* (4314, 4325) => 0.77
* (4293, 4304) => 1.01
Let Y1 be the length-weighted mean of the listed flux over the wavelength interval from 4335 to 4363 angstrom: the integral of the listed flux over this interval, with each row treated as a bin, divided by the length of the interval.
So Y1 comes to 14.6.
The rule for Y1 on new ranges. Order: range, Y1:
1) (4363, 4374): 16.1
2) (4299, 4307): 10.3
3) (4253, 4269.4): 14.0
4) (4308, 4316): 11.7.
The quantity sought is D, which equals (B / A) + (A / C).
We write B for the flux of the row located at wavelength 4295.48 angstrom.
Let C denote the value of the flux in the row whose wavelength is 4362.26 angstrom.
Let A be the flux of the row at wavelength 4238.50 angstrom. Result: 1.75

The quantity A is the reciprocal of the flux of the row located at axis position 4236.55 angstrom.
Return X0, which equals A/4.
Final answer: 0.0187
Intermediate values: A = 0.075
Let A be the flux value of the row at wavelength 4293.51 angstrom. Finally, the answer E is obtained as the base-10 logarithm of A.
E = 1.13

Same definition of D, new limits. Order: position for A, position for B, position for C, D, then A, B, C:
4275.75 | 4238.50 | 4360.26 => 1.80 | 14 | 13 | 16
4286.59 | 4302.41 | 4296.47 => 1.63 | 12.99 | 8.188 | 12.98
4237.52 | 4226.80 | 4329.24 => 1.74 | 12.58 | 10.25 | 13.55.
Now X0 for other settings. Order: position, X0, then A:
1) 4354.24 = 0.0164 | 0.065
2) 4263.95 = 0.0166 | 0.067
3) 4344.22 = 0.0181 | 0.073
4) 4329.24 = 0.0185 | 0.074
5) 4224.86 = 0.0208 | 0.083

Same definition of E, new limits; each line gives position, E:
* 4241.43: 1.14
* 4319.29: 1.17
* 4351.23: 1.18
